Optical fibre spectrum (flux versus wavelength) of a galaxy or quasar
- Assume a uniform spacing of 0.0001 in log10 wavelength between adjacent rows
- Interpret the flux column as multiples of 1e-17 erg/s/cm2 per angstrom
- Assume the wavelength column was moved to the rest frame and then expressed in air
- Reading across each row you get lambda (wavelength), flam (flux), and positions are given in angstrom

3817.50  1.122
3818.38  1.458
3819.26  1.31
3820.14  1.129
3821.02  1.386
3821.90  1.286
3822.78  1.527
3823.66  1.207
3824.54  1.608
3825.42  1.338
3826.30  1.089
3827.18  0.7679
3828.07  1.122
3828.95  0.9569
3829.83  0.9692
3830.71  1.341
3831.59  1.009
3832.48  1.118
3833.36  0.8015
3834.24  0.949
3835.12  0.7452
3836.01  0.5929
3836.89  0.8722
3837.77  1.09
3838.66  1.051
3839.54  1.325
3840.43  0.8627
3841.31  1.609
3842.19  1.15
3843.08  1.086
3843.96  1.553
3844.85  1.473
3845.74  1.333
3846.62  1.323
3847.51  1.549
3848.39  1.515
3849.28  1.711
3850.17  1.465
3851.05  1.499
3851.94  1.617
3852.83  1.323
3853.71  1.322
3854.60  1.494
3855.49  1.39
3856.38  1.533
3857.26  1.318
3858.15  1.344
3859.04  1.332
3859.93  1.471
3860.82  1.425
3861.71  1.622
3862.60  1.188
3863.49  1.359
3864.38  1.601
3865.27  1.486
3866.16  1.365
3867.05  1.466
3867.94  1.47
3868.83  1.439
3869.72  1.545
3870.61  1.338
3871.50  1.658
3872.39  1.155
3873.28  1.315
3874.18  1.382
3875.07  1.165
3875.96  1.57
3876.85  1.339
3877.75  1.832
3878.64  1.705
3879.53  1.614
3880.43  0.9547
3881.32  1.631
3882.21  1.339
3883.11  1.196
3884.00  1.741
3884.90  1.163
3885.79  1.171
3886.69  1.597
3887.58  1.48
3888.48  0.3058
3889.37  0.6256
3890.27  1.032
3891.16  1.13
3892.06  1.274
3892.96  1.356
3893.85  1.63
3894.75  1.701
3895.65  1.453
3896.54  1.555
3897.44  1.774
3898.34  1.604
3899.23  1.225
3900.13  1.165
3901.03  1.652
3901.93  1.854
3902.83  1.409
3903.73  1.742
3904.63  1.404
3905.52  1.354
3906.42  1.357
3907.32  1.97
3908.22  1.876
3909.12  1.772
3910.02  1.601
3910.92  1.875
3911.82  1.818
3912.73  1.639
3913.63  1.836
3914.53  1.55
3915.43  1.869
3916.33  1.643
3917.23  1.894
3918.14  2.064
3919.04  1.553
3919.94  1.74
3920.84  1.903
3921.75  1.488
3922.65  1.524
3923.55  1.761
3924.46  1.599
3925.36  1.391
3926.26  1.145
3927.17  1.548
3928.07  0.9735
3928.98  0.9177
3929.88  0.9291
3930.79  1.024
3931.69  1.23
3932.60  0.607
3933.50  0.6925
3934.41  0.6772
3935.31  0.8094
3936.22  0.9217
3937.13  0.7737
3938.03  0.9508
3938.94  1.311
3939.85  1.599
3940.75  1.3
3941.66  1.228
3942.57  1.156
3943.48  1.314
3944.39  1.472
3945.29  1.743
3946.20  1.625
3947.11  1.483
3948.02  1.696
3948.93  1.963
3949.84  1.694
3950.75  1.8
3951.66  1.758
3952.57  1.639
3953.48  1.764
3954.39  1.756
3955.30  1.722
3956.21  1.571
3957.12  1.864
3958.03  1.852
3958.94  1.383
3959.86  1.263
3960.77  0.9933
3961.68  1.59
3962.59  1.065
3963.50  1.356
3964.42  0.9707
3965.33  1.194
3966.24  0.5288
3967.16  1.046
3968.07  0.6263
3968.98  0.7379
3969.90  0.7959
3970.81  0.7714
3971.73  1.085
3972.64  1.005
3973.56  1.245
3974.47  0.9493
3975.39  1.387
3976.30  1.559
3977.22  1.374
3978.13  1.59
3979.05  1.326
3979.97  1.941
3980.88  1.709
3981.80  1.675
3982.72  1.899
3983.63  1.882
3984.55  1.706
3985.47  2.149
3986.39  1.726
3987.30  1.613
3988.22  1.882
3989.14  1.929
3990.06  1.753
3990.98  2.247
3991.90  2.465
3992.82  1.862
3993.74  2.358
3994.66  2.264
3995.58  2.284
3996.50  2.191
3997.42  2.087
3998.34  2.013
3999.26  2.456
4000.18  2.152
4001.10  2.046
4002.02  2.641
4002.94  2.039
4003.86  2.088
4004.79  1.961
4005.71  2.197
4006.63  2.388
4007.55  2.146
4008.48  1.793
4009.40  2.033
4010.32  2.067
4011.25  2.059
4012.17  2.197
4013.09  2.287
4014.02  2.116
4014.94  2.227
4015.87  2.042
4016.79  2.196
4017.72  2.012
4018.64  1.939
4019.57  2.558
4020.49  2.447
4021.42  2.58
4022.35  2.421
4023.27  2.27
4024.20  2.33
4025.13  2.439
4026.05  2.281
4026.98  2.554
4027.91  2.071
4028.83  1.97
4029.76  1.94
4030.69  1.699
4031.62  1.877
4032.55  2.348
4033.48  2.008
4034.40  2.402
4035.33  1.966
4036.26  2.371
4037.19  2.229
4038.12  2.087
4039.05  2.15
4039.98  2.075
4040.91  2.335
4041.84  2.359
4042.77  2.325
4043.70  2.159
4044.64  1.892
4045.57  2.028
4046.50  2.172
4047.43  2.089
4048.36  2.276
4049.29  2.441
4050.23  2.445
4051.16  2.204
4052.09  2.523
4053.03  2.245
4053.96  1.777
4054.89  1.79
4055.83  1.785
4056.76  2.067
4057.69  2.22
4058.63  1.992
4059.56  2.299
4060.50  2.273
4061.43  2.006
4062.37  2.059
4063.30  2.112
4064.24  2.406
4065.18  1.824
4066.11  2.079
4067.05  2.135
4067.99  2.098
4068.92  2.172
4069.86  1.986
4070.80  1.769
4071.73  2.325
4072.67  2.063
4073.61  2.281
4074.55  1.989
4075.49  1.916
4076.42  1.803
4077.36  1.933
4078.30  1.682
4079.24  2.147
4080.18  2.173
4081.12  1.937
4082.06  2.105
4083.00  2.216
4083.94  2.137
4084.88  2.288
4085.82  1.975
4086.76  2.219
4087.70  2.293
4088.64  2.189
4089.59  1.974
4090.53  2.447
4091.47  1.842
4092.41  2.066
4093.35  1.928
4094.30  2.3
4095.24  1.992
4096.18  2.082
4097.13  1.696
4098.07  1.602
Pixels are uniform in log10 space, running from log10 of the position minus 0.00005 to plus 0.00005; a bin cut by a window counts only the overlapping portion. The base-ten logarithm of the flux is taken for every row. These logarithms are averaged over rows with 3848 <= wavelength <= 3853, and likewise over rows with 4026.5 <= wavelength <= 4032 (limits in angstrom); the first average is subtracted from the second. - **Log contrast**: 0.12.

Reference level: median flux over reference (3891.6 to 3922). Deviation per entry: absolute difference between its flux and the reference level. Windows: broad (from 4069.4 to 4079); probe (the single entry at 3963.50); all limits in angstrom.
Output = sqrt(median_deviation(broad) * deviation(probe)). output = 0.30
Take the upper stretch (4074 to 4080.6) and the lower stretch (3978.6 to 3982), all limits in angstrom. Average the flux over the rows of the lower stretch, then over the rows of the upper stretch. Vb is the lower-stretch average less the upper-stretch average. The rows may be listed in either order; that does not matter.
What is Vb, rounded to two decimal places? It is -0.29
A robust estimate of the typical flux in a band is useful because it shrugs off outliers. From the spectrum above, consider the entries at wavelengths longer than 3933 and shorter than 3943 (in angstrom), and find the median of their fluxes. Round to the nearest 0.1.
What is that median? 1.0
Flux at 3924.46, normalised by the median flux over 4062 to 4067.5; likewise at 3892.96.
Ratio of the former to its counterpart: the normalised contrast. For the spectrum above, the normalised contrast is 1.2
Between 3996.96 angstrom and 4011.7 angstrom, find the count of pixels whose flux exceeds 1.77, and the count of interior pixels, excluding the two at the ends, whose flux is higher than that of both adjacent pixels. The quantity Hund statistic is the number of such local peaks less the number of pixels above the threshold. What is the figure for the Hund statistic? -11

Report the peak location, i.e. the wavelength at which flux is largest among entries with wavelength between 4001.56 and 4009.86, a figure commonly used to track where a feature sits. 4002.02 angstrom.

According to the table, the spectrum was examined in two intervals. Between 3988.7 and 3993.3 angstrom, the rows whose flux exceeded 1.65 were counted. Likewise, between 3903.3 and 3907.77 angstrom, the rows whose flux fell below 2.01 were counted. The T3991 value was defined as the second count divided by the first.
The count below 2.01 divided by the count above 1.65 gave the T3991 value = 1.00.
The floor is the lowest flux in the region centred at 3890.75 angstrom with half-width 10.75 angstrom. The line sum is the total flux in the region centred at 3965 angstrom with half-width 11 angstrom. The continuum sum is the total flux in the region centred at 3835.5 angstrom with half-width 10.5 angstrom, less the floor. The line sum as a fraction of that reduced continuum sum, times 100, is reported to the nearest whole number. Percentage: 111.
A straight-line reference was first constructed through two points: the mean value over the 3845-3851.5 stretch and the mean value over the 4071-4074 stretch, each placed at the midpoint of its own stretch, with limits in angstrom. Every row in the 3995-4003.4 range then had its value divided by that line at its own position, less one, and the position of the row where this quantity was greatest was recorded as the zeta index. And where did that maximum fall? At 4002.02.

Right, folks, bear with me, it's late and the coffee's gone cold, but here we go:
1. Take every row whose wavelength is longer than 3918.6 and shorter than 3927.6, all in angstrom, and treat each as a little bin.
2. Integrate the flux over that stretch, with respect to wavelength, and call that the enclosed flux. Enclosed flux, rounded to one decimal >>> 14.1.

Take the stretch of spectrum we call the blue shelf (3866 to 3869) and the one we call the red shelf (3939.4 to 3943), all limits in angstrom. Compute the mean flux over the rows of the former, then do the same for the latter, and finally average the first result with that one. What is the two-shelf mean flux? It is 1.4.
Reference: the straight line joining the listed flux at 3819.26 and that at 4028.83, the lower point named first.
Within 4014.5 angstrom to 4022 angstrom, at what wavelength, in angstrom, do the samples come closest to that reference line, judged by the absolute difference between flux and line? 4018.64 angstrom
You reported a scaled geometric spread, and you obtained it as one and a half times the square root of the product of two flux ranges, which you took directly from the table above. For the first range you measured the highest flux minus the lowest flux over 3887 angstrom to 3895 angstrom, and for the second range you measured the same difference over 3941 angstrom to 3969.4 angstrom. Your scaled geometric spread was 2.1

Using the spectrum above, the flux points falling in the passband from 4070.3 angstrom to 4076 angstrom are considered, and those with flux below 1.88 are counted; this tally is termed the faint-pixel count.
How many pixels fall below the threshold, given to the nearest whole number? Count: 1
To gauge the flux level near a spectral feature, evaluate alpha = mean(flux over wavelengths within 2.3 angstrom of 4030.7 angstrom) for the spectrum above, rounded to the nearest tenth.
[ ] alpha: 2.0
